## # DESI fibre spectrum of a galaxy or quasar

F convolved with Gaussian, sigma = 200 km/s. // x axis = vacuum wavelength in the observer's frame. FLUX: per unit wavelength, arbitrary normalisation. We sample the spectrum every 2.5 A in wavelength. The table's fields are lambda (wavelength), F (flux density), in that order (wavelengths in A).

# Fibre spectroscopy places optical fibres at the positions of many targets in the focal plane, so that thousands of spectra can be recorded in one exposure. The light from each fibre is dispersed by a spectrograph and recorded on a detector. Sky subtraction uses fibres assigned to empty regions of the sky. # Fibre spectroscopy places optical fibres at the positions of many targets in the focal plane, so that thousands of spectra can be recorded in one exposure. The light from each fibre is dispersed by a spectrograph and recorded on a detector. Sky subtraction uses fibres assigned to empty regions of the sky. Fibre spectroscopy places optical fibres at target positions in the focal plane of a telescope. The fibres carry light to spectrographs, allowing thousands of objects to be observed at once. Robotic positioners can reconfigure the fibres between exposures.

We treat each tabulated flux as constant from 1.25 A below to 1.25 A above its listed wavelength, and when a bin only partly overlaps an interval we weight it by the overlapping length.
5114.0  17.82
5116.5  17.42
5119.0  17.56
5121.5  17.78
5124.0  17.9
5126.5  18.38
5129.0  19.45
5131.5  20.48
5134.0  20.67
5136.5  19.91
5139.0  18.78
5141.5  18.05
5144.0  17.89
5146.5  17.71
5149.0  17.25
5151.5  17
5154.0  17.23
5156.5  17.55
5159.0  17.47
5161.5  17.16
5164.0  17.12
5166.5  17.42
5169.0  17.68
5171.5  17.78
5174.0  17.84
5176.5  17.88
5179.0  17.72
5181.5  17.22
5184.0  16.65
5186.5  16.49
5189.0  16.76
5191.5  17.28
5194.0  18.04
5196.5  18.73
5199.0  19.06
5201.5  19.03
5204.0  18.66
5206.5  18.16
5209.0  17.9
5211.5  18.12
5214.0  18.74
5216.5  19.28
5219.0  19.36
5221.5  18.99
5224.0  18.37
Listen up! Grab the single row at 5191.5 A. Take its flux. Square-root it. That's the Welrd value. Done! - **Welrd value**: 4.16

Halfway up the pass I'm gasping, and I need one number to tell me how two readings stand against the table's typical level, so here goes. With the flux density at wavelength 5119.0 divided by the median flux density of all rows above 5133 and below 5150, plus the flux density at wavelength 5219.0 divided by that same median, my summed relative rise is 2.05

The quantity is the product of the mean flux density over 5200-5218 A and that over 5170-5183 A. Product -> 328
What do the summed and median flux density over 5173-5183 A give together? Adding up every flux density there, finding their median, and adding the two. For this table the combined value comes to 88.4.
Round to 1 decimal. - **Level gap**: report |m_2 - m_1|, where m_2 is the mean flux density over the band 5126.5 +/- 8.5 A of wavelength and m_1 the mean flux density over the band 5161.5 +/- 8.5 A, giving 1.5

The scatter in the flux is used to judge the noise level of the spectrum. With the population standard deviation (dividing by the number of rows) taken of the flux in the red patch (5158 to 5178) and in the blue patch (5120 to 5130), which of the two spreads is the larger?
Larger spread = 0.7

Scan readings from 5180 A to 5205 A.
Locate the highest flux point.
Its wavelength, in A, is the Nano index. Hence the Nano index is 5199.0 A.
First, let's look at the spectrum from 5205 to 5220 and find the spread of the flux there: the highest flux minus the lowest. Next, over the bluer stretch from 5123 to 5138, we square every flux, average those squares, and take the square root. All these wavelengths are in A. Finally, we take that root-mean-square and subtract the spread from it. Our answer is 18.0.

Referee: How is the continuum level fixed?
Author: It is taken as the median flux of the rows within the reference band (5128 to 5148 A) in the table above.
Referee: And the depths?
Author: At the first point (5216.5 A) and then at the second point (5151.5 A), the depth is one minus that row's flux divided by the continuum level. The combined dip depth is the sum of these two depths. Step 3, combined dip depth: 0.10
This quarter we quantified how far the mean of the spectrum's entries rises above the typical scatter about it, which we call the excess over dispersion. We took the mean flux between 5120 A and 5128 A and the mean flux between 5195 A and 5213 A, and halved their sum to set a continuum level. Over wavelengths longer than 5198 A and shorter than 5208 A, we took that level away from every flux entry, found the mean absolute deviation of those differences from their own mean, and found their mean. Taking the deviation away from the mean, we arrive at 0.1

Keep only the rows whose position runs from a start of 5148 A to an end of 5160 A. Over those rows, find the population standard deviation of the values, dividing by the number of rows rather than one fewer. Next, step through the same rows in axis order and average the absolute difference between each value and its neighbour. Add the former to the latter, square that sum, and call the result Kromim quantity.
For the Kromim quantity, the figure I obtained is 0.2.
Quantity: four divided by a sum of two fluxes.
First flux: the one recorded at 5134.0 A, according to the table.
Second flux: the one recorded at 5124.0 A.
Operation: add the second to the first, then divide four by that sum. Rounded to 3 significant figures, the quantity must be 0.104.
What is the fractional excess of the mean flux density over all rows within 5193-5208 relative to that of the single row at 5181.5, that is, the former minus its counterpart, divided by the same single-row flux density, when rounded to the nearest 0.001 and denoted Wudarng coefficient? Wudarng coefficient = 0.081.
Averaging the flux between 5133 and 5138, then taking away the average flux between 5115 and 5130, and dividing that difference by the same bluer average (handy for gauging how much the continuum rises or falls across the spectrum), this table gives 0.12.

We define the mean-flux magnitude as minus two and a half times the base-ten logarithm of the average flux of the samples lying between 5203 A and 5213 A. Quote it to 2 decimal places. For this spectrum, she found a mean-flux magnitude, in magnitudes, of -3.15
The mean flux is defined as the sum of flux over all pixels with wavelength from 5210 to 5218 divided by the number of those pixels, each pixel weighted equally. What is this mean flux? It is 18.7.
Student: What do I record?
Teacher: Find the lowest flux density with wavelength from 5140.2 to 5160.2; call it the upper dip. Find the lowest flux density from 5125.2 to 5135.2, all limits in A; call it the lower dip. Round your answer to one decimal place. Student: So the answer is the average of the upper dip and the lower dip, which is 17.7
